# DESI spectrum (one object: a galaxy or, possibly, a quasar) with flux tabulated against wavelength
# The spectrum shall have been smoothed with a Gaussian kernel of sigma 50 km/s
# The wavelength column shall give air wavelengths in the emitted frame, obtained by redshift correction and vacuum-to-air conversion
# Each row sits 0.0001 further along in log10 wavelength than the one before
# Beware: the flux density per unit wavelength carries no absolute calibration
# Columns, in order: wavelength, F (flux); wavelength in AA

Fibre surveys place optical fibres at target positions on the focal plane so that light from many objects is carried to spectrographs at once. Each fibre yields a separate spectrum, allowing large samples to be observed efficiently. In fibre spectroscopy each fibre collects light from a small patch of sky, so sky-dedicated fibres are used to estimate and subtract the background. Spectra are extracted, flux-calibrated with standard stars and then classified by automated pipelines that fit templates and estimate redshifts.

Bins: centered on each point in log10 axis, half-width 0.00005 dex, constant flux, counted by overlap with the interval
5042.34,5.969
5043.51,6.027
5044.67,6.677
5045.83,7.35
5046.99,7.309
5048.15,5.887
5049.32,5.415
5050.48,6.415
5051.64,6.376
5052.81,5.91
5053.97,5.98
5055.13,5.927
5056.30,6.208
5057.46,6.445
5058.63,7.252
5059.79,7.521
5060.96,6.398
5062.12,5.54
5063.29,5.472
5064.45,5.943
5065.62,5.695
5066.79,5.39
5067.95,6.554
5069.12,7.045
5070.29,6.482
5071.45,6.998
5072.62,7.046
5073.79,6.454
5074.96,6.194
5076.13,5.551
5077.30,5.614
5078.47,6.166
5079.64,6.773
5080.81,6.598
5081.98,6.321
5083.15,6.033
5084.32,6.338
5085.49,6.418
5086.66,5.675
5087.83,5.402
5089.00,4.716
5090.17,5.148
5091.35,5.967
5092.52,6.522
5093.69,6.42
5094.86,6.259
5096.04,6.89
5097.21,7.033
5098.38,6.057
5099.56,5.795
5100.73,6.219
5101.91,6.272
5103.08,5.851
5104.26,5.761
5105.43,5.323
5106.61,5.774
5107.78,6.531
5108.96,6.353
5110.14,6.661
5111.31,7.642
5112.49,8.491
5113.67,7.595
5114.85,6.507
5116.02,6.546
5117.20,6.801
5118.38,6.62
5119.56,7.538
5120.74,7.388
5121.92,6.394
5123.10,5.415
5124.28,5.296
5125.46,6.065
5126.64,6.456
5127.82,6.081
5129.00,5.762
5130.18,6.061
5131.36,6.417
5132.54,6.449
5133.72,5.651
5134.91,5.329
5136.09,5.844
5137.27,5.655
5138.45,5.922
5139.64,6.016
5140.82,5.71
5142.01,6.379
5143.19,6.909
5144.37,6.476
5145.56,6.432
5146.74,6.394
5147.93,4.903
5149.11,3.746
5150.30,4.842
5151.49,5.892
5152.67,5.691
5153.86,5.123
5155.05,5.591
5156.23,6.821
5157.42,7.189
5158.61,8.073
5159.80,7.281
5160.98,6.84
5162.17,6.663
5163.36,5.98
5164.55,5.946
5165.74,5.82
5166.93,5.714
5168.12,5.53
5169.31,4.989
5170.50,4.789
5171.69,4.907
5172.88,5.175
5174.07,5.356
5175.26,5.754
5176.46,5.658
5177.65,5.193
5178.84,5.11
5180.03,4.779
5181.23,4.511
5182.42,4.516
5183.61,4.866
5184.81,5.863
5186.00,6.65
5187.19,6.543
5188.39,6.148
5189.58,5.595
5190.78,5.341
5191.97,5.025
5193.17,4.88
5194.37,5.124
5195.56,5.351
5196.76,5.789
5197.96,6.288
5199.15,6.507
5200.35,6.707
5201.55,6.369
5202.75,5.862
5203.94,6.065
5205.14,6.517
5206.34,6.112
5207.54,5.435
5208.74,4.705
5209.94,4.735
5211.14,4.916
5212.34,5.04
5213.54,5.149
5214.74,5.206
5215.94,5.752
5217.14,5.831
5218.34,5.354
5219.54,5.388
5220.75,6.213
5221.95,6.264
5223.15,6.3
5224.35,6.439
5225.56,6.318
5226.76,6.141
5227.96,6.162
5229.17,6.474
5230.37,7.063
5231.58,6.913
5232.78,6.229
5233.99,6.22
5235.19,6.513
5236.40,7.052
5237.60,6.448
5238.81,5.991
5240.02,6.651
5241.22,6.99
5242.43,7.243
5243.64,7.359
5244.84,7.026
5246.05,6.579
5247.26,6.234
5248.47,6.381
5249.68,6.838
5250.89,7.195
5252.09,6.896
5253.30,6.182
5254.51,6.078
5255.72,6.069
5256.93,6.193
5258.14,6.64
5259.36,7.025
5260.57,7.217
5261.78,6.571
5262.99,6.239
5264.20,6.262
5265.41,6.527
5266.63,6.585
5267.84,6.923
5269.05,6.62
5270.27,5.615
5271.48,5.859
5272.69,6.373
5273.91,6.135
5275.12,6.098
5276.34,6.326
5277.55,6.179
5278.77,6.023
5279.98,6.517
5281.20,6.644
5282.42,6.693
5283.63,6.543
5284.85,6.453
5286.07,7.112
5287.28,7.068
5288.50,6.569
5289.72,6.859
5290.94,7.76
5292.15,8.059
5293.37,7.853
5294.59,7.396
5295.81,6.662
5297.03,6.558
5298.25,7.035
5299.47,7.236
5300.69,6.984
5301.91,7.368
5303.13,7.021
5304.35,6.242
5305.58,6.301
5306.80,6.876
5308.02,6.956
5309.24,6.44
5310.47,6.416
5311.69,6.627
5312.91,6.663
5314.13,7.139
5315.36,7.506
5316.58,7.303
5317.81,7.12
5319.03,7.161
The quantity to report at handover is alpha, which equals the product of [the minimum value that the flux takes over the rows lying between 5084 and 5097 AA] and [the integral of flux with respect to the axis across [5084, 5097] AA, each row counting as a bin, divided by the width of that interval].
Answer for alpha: 28.3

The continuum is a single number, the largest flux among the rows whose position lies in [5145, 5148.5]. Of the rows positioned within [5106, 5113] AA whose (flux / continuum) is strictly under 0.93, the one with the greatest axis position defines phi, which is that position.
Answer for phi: 5106.61 AA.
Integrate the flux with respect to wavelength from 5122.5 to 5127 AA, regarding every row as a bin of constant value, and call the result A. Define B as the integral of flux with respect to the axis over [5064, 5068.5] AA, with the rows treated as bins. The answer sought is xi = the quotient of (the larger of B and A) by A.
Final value 1.02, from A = 26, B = 26.5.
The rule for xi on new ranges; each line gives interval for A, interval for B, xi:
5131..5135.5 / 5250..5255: 1.24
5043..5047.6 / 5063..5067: 1.00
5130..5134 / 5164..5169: 1.15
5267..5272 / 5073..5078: 1.00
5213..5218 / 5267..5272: 1.14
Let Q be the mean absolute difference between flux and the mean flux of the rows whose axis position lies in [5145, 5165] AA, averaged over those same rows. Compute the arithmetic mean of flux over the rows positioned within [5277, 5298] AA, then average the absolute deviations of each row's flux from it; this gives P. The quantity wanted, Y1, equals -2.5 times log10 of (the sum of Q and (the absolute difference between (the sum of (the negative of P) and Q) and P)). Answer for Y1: 0.07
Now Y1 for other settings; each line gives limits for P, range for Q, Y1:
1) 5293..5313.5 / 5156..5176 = 0.18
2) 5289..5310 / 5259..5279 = 0.22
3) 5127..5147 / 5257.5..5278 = 0.44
